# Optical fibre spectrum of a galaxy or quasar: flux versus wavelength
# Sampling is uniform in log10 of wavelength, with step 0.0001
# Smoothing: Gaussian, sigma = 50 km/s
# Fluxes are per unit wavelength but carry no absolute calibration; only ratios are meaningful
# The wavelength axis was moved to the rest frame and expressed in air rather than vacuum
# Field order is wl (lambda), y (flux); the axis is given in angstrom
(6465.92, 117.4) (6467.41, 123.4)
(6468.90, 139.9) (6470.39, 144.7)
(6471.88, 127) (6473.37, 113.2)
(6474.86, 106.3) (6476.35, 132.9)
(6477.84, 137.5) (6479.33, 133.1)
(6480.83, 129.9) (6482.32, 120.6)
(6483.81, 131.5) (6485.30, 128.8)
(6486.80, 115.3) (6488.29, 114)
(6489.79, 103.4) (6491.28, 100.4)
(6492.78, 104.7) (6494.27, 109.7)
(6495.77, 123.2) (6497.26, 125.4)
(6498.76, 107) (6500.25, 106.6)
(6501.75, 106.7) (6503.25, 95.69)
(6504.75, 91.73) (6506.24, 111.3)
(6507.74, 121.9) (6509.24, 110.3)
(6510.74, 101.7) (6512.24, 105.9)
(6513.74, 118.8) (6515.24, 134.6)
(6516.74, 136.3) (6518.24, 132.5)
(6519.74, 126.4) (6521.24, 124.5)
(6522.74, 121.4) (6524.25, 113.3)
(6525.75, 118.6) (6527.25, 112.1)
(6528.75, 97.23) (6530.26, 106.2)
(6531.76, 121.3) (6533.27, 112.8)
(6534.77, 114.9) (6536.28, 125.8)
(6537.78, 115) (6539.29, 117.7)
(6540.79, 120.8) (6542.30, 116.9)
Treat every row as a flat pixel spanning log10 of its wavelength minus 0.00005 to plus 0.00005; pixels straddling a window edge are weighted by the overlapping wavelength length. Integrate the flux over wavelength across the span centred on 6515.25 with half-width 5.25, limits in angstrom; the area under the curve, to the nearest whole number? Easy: 1285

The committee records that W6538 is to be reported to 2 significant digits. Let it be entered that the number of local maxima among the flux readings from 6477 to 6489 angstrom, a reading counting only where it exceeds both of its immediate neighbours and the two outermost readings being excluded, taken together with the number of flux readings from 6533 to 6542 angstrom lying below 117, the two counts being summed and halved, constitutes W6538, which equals 2.0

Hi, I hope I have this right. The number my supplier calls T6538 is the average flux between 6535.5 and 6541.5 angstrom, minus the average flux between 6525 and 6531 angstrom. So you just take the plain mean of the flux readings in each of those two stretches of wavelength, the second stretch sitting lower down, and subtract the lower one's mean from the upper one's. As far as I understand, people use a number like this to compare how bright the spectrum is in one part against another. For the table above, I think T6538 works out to 11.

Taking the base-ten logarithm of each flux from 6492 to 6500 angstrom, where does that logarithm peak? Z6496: 6497.26 angstrom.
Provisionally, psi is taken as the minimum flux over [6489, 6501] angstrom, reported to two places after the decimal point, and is 100.40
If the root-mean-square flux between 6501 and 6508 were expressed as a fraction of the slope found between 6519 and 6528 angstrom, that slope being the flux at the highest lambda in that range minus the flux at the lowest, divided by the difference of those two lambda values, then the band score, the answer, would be -56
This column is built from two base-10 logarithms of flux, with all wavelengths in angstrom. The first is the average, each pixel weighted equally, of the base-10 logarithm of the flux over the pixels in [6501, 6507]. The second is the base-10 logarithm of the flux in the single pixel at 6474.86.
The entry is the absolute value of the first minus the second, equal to 0.022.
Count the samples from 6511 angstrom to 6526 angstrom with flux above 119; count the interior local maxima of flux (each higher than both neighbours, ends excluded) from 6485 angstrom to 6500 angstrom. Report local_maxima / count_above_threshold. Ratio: 0.17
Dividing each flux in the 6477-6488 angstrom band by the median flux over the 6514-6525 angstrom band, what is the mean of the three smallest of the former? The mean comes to 0.96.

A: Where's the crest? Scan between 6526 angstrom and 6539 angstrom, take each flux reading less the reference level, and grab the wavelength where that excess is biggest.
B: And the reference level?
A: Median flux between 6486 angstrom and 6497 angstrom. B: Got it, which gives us 6536.28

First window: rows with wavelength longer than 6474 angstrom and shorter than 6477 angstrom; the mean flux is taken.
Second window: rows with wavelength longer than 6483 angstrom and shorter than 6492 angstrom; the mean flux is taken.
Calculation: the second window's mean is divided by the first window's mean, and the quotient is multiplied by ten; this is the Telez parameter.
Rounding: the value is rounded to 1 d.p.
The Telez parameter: 9.7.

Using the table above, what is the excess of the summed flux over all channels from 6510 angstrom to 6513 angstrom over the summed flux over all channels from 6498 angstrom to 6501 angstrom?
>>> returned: -6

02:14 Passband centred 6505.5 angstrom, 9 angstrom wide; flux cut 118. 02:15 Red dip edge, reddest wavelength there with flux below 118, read 6509.24 angstrom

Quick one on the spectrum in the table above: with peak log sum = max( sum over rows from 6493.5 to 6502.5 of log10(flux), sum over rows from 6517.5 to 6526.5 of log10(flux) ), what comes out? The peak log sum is 12.53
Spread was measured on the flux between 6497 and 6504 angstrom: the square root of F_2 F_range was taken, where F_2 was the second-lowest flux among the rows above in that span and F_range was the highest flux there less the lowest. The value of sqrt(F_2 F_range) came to 56.3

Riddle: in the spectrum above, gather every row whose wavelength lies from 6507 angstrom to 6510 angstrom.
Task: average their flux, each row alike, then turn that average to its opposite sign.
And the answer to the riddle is -116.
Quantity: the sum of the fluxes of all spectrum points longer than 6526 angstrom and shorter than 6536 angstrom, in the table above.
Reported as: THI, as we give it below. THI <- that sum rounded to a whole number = 665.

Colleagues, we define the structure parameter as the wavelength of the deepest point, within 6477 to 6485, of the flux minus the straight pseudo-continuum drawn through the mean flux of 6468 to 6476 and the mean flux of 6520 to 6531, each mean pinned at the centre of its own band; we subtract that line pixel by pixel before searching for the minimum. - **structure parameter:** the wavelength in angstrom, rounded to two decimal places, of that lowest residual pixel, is 6482.32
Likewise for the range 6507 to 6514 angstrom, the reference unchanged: 6510.74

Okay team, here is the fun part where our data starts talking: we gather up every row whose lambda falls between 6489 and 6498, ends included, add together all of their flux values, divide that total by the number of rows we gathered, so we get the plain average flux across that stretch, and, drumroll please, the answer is 111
